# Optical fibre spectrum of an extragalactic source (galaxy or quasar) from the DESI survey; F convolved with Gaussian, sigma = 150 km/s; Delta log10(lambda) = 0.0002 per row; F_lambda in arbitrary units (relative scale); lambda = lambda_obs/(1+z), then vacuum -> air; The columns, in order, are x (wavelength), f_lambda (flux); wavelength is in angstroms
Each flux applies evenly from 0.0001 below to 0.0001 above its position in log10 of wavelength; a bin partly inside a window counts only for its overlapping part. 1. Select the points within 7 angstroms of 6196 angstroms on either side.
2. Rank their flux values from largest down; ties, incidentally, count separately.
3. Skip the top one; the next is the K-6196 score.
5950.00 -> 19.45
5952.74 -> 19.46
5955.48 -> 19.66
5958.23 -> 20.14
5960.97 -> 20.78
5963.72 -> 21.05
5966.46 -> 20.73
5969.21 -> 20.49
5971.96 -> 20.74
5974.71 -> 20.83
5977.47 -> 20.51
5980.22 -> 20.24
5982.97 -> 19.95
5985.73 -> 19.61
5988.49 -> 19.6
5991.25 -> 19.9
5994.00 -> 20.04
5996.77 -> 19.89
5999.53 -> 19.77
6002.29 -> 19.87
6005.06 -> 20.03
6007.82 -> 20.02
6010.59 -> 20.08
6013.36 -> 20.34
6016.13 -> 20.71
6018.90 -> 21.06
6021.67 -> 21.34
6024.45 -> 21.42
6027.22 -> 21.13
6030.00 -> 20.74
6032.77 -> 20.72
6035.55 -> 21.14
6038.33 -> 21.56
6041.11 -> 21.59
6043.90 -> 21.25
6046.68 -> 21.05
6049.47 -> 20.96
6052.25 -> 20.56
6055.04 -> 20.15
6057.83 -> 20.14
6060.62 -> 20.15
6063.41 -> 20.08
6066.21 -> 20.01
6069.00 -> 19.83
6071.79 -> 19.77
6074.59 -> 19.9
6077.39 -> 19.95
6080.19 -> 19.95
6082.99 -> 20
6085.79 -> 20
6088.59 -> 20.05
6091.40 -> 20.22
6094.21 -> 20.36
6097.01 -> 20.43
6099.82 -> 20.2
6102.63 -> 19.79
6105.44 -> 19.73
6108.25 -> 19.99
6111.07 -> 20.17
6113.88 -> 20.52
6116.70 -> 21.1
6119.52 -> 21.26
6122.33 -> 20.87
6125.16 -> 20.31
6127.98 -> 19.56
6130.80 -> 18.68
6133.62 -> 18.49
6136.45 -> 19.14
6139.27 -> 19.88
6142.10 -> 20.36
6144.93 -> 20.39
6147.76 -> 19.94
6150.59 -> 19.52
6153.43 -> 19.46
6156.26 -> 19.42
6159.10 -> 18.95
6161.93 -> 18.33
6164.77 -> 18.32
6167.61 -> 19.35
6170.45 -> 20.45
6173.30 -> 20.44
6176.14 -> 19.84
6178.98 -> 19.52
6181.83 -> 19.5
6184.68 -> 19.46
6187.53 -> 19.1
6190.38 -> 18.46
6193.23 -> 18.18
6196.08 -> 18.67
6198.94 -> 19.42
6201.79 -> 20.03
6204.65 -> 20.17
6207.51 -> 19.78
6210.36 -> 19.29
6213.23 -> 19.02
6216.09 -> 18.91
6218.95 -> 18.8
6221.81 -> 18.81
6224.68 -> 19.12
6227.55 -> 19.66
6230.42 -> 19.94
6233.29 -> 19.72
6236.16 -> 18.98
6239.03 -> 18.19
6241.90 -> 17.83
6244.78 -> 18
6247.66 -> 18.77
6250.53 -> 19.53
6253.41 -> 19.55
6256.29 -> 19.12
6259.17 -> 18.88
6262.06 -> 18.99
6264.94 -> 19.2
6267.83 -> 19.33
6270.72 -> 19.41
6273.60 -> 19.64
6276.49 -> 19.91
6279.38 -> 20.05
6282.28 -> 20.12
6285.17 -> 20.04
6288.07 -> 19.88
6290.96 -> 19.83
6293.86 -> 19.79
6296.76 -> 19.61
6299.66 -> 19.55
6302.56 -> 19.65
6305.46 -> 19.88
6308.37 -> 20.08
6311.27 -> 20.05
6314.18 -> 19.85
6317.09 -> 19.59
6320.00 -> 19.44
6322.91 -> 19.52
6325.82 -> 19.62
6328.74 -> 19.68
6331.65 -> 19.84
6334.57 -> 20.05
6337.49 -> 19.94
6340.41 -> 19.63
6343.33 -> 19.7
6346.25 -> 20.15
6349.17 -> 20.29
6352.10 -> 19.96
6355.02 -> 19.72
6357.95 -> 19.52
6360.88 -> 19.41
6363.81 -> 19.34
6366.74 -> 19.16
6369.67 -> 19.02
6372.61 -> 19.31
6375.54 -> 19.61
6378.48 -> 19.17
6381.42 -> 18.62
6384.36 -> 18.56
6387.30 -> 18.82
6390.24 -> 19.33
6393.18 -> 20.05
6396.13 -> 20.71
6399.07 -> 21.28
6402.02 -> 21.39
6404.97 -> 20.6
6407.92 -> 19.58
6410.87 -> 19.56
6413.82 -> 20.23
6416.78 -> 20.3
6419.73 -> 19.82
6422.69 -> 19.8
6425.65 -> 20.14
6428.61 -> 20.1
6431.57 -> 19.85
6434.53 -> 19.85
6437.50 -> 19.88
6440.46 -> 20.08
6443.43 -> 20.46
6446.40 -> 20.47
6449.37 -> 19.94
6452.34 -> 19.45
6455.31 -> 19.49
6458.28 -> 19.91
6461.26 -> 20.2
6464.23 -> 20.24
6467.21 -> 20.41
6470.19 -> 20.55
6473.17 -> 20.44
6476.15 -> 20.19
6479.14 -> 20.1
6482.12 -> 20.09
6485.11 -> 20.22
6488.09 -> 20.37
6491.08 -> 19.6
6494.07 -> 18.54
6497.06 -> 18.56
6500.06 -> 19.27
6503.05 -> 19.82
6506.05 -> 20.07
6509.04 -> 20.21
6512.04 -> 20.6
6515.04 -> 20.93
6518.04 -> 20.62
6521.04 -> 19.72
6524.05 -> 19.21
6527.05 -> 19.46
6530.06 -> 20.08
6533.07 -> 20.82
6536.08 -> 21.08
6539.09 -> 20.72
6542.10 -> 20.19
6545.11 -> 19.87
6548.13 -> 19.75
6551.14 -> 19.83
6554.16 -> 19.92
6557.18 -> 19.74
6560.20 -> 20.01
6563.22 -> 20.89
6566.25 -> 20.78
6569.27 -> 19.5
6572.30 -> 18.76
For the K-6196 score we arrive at 19.42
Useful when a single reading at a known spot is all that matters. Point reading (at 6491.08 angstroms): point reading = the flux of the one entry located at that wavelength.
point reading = 19.6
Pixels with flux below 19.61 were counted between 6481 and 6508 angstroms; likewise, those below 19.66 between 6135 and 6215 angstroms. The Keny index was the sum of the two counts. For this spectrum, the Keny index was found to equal 22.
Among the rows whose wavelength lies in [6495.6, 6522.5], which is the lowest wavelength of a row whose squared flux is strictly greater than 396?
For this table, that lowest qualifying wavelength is 6506.05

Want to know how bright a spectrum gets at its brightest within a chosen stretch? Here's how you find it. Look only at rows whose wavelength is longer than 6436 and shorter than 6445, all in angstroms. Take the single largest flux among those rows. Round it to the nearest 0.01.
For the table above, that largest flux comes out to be 20.46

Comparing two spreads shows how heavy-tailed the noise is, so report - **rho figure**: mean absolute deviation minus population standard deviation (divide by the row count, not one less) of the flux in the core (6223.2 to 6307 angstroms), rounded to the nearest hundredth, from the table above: -0.12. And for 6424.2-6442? 0.00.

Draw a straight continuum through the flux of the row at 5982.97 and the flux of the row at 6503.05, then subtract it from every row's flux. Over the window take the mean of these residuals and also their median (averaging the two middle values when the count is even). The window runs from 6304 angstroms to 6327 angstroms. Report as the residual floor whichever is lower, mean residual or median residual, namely -0.13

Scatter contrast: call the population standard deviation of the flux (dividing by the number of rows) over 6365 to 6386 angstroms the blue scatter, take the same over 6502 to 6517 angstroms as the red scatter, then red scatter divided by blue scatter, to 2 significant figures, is 1.1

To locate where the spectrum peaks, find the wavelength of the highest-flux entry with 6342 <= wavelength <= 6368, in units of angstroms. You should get 6349.17 angstroms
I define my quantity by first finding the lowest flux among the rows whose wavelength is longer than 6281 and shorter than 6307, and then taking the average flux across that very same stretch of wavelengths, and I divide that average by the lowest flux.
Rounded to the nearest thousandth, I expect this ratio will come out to 1.014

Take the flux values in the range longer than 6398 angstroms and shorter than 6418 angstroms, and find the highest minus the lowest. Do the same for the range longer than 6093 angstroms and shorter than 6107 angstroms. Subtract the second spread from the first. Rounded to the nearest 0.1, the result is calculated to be 1.1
